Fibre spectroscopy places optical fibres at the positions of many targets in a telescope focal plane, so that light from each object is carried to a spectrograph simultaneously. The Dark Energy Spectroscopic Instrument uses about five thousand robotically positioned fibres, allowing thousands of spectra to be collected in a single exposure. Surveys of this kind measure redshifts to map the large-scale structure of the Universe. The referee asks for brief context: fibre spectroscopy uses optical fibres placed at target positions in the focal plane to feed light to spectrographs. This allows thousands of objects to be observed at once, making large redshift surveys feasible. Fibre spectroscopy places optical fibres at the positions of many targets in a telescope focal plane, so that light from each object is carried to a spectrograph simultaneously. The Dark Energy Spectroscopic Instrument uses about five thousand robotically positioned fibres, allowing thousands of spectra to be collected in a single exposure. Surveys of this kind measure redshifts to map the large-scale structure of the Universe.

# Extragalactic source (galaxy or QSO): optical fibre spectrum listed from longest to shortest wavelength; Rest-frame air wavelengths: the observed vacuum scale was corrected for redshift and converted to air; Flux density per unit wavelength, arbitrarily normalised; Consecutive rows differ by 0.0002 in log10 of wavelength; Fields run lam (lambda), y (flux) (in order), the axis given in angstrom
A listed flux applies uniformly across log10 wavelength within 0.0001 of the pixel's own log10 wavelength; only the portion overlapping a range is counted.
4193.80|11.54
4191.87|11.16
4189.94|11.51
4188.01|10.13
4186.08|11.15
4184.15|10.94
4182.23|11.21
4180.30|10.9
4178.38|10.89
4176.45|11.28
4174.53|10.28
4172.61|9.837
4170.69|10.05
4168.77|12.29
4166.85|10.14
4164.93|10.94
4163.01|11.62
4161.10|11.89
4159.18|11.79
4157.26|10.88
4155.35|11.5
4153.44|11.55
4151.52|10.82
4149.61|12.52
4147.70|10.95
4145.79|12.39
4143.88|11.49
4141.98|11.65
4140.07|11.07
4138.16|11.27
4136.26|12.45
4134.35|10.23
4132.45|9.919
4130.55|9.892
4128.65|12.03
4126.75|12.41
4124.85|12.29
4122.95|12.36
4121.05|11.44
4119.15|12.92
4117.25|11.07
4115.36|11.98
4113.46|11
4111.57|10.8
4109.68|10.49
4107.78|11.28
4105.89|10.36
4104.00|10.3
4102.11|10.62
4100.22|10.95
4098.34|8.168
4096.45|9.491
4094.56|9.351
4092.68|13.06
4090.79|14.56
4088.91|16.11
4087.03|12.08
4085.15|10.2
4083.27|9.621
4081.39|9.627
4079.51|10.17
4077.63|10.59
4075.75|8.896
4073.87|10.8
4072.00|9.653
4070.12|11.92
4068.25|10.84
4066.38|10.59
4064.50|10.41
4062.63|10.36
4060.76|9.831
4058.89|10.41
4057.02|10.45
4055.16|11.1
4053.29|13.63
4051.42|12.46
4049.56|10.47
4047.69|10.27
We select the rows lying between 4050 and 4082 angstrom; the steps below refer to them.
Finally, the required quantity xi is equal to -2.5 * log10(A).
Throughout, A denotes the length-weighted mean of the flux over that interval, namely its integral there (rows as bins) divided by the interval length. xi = -2.57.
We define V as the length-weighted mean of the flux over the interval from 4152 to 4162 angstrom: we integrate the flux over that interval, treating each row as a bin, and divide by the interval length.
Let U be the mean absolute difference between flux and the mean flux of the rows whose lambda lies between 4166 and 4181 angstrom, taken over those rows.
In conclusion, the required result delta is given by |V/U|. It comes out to 18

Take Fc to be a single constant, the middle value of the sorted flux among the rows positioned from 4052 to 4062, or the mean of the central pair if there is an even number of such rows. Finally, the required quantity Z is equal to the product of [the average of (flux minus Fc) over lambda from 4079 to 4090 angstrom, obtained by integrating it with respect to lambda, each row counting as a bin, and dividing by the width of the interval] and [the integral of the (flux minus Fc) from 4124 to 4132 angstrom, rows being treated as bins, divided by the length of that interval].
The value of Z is 1.0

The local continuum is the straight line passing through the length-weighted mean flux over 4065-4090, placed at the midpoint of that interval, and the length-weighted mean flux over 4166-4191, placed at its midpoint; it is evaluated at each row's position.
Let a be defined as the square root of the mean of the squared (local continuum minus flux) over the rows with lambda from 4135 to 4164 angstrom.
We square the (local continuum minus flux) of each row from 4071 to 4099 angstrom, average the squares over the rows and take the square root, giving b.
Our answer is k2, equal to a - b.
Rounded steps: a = 0.92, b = 2.14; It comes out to -1.21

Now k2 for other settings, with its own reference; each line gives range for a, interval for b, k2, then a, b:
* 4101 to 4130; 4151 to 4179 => 0.26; 1.00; 0.75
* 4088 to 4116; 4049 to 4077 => 0.87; 1.99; 1.12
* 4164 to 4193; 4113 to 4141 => -0.49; 0.64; 1.13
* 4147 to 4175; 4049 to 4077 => -0.26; 0.86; 1.12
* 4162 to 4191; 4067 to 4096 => -1.34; 0.66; 2.01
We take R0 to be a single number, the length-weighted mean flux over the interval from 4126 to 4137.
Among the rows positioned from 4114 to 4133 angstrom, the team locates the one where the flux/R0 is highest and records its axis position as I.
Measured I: 4119.15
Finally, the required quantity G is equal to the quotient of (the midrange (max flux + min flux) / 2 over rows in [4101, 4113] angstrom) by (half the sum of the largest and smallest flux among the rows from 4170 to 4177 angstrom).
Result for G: 1.02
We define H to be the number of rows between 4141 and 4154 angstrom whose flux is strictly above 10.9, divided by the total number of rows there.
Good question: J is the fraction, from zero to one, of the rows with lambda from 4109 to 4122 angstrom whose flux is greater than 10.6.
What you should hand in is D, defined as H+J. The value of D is 1.7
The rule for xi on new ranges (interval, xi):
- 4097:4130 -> -2.62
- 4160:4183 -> -2.60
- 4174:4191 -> -2.60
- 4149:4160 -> -2.65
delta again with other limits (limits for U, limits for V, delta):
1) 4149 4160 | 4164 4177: 24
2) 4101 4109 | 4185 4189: 33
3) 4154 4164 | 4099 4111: 38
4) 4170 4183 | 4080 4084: 19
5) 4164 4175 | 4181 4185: 16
